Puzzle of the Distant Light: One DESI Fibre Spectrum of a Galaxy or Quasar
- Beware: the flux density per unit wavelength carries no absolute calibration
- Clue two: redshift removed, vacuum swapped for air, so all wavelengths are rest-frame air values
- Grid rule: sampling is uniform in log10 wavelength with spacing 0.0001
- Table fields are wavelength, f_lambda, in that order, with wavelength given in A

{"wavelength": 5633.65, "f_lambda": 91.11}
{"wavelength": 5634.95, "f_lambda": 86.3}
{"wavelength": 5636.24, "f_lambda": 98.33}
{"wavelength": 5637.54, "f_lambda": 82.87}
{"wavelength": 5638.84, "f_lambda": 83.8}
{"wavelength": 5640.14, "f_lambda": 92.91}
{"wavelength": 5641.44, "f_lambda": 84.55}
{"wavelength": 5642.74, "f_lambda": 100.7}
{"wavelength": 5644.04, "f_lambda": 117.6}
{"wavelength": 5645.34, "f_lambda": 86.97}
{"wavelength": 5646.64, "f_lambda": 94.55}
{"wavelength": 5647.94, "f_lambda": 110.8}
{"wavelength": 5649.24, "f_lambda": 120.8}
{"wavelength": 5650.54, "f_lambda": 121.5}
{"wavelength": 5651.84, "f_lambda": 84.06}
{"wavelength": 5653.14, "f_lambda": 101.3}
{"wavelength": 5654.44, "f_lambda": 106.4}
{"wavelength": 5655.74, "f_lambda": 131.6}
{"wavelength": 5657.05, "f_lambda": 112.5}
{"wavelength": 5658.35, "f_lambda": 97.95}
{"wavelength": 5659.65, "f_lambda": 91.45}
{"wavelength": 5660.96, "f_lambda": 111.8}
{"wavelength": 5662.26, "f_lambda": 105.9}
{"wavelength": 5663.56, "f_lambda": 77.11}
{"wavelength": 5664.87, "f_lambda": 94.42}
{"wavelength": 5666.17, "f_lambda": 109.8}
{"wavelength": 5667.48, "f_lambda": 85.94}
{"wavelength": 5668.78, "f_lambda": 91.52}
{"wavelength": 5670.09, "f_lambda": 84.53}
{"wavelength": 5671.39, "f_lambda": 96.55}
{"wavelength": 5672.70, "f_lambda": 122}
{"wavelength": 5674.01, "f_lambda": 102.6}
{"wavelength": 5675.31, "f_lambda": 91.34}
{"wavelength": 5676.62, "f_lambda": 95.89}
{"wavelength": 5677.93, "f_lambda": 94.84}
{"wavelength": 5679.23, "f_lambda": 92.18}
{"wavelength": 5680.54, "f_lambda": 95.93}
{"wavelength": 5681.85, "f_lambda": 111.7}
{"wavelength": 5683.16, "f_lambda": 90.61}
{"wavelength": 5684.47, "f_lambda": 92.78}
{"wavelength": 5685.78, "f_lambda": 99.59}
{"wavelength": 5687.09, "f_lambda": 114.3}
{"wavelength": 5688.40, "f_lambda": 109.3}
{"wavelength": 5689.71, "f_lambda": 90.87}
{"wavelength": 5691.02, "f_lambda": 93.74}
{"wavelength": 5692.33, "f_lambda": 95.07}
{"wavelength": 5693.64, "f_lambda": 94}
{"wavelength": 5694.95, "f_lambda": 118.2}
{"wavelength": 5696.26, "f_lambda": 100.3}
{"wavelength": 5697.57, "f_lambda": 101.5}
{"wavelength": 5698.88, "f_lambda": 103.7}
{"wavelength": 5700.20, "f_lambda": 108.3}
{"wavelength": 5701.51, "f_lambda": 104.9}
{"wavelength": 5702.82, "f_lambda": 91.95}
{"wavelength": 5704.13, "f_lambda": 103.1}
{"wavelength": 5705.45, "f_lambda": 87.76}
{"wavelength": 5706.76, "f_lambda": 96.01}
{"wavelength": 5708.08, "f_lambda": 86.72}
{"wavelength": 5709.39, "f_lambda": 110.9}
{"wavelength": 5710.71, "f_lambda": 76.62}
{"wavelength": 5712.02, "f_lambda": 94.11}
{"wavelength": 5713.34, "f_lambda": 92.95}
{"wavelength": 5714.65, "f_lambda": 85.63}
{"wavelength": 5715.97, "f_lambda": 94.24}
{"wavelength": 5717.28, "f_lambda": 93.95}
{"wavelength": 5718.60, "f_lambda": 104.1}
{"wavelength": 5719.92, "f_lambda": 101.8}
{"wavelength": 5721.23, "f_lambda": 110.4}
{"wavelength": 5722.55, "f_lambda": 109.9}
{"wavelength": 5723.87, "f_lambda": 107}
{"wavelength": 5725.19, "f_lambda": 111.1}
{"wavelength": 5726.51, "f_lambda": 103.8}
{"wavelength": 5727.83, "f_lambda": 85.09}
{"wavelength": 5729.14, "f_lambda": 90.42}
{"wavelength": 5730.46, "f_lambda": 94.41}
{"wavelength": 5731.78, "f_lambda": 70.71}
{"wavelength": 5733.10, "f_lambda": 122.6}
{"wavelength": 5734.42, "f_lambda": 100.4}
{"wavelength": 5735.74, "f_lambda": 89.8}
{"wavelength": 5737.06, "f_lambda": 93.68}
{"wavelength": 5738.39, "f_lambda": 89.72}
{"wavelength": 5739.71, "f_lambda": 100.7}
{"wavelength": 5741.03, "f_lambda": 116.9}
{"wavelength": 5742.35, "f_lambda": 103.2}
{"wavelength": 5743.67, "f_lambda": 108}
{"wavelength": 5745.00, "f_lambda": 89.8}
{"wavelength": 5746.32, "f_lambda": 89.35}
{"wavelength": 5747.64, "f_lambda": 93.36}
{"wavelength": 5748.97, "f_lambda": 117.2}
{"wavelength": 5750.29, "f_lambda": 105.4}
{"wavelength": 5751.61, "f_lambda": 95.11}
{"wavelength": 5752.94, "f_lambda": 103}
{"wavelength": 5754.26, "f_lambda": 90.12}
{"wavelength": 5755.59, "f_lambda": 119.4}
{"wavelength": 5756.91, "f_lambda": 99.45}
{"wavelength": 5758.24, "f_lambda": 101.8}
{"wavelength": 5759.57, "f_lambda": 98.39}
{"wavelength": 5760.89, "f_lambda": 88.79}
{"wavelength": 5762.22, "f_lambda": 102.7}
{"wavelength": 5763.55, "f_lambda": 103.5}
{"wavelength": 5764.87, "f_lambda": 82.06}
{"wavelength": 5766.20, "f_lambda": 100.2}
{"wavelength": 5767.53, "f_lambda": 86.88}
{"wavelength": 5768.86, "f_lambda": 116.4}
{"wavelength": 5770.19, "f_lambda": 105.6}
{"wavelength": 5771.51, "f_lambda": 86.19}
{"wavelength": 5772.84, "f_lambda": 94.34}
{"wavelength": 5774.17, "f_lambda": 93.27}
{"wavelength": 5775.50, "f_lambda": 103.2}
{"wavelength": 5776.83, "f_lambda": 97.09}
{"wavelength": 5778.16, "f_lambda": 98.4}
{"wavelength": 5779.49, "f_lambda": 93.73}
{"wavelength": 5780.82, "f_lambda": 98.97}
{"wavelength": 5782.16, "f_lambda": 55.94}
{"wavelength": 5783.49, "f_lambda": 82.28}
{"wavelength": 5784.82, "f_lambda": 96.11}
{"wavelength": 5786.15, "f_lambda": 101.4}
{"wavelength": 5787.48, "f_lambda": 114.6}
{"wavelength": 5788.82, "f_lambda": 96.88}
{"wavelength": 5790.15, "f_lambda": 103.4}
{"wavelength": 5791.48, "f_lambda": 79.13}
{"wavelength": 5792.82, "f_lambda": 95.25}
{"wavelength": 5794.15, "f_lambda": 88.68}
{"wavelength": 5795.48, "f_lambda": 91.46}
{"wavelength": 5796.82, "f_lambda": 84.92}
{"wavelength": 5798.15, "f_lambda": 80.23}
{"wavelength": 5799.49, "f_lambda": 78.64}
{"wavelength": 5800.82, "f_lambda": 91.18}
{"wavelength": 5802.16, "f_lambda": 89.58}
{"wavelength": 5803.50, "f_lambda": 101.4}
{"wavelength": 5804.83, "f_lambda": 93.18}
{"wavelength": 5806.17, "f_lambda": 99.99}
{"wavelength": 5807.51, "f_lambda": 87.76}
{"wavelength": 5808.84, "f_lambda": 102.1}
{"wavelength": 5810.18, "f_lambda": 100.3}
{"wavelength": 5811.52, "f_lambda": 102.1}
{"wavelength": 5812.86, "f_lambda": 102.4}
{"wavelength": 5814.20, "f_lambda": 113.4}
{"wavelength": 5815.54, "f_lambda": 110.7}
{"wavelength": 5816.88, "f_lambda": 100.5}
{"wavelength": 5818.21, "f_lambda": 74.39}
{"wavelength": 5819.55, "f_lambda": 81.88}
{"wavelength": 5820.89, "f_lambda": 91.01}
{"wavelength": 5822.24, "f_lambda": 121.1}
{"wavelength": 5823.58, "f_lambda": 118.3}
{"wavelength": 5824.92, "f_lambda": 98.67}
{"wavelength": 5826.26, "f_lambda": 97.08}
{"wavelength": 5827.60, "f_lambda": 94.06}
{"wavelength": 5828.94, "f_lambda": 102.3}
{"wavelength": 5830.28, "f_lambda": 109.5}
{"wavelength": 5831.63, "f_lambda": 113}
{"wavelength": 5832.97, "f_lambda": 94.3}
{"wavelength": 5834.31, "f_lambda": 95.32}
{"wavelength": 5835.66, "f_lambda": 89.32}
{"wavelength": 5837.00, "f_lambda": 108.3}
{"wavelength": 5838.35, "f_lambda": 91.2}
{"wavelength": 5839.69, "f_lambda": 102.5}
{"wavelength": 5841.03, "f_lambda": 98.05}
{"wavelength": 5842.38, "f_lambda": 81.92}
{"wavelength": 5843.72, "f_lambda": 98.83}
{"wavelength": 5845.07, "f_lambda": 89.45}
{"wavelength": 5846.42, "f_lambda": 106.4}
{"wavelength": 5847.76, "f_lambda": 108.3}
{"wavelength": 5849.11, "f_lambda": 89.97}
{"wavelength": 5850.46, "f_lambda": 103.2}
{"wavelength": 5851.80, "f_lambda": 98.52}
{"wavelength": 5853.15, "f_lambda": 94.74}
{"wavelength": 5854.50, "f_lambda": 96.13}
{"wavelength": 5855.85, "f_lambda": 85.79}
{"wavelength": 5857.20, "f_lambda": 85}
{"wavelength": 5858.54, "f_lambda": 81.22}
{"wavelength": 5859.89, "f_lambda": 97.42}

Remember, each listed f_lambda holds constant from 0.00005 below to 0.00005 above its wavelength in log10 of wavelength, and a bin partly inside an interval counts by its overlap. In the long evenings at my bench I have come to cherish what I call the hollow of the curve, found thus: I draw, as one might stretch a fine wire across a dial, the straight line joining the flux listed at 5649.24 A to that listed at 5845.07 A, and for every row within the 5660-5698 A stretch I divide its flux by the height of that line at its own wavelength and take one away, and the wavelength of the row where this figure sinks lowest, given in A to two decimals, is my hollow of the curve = 5663.56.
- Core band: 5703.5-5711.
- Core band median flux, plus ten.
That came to 102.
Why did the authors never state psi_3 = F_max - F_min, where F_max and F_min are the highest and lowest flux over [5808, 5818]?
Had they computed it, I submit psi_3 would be 13.1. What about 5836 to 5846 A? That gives 26.4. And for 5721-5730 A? 26.0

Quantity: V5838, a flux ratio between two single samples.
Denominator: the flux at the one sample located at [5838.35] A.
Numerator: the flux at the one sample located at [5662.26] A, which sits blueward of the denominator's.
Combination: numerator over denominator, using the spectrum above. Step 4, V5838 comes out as 1.16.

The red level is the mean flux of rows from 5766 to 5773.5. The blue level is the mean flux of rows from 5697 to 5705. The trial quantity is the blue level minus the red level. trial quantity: 4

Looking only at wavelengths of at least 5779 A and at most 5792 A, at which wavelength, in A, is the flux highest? 5787.48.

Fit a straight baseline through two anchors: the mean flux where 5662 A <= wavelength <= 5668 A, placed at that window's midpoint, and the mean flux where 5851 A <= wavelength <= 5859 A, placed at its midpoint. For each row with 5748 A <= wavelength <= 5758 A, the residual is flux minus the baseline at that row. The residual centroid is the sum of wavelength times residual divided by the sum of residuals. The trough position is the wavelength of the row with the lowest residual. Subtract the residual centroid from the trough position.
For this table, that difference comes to 1.8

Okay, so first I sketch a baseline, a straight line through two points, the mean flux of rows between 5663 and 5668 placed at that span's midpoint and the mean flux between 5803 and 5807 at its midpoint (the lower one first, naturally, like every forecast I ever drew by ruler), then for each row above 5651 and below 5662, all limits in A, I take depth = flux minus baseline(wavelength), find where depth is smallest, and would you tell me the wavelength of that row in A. 5651.84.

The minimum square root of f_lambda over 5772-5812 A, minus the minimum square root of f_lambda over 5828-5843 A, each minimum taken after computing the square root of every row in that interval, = -1.6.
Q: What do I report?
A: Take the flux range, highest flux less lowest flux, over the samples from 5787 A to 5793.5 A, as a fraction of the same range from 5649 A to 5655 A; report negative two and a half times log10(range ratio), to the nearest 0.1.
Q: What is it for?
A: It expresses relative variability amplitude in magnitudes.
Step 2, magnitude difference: 0.1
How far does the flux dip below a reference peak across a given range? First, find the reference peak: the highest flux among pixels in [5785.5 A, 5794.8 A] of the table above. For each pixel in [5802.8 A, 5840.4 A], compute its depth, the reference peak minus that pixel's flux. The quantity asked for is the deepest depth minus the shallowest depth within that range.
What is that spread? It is 47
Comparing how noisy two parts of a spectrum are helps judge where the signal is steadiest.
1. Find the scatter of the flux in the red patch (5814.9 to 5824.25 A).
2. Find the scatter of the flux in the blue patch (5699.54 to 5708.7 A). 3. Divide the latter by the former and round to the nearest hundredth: 0.48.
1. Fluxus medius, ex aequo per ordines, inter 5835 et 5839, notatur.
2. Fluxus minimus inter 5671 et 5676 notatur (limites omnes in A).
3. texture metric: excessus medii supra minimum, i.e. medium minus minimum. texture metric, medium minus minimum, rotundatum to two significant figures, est 4.9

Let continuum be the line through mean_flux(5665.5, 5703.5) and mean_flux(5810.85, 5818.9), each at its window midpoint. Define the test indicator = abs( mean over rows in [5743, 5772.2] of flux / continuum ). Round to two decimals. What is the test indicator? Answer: 0.99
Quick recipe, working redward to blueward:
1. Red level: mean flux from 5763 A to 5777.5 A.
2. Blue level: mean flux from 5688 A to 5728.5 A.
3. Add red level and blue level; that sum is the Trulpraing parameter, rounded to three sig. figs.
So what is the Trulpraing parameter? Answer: 196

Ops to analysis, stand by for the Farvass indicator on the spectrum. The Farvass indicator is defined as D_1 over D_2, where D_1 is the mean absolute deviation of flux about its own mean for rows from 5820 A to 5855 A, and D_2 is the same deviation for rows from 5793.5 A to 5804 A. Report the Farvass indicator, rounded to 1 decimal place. 1.4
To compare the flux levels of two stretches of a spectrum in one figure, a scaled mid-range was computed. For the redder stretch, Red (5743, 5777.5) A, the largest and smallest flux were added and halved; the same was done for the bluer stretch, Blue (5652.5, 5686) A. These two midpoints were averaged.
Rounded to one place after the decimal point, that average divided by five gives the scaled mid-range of 20.5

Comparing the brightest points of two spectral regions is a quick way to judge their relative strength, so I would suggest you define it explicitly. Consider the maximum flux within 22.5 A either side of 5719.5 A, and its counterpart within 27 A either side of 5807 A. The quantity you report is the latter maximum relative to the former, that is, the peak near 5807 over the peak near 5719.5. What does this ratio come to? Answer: 0.99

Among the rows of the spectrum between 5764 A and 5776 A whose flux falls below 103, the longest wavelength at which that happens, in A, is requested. 5774.17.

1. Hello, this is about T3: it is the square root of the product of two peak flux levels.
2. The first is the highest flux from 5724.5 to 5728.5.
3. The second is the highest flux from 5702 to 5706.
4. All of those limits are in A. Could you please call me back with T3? 107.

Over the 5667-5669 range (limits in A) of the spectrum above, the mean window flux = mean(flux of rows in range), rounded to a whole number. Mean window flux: 89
